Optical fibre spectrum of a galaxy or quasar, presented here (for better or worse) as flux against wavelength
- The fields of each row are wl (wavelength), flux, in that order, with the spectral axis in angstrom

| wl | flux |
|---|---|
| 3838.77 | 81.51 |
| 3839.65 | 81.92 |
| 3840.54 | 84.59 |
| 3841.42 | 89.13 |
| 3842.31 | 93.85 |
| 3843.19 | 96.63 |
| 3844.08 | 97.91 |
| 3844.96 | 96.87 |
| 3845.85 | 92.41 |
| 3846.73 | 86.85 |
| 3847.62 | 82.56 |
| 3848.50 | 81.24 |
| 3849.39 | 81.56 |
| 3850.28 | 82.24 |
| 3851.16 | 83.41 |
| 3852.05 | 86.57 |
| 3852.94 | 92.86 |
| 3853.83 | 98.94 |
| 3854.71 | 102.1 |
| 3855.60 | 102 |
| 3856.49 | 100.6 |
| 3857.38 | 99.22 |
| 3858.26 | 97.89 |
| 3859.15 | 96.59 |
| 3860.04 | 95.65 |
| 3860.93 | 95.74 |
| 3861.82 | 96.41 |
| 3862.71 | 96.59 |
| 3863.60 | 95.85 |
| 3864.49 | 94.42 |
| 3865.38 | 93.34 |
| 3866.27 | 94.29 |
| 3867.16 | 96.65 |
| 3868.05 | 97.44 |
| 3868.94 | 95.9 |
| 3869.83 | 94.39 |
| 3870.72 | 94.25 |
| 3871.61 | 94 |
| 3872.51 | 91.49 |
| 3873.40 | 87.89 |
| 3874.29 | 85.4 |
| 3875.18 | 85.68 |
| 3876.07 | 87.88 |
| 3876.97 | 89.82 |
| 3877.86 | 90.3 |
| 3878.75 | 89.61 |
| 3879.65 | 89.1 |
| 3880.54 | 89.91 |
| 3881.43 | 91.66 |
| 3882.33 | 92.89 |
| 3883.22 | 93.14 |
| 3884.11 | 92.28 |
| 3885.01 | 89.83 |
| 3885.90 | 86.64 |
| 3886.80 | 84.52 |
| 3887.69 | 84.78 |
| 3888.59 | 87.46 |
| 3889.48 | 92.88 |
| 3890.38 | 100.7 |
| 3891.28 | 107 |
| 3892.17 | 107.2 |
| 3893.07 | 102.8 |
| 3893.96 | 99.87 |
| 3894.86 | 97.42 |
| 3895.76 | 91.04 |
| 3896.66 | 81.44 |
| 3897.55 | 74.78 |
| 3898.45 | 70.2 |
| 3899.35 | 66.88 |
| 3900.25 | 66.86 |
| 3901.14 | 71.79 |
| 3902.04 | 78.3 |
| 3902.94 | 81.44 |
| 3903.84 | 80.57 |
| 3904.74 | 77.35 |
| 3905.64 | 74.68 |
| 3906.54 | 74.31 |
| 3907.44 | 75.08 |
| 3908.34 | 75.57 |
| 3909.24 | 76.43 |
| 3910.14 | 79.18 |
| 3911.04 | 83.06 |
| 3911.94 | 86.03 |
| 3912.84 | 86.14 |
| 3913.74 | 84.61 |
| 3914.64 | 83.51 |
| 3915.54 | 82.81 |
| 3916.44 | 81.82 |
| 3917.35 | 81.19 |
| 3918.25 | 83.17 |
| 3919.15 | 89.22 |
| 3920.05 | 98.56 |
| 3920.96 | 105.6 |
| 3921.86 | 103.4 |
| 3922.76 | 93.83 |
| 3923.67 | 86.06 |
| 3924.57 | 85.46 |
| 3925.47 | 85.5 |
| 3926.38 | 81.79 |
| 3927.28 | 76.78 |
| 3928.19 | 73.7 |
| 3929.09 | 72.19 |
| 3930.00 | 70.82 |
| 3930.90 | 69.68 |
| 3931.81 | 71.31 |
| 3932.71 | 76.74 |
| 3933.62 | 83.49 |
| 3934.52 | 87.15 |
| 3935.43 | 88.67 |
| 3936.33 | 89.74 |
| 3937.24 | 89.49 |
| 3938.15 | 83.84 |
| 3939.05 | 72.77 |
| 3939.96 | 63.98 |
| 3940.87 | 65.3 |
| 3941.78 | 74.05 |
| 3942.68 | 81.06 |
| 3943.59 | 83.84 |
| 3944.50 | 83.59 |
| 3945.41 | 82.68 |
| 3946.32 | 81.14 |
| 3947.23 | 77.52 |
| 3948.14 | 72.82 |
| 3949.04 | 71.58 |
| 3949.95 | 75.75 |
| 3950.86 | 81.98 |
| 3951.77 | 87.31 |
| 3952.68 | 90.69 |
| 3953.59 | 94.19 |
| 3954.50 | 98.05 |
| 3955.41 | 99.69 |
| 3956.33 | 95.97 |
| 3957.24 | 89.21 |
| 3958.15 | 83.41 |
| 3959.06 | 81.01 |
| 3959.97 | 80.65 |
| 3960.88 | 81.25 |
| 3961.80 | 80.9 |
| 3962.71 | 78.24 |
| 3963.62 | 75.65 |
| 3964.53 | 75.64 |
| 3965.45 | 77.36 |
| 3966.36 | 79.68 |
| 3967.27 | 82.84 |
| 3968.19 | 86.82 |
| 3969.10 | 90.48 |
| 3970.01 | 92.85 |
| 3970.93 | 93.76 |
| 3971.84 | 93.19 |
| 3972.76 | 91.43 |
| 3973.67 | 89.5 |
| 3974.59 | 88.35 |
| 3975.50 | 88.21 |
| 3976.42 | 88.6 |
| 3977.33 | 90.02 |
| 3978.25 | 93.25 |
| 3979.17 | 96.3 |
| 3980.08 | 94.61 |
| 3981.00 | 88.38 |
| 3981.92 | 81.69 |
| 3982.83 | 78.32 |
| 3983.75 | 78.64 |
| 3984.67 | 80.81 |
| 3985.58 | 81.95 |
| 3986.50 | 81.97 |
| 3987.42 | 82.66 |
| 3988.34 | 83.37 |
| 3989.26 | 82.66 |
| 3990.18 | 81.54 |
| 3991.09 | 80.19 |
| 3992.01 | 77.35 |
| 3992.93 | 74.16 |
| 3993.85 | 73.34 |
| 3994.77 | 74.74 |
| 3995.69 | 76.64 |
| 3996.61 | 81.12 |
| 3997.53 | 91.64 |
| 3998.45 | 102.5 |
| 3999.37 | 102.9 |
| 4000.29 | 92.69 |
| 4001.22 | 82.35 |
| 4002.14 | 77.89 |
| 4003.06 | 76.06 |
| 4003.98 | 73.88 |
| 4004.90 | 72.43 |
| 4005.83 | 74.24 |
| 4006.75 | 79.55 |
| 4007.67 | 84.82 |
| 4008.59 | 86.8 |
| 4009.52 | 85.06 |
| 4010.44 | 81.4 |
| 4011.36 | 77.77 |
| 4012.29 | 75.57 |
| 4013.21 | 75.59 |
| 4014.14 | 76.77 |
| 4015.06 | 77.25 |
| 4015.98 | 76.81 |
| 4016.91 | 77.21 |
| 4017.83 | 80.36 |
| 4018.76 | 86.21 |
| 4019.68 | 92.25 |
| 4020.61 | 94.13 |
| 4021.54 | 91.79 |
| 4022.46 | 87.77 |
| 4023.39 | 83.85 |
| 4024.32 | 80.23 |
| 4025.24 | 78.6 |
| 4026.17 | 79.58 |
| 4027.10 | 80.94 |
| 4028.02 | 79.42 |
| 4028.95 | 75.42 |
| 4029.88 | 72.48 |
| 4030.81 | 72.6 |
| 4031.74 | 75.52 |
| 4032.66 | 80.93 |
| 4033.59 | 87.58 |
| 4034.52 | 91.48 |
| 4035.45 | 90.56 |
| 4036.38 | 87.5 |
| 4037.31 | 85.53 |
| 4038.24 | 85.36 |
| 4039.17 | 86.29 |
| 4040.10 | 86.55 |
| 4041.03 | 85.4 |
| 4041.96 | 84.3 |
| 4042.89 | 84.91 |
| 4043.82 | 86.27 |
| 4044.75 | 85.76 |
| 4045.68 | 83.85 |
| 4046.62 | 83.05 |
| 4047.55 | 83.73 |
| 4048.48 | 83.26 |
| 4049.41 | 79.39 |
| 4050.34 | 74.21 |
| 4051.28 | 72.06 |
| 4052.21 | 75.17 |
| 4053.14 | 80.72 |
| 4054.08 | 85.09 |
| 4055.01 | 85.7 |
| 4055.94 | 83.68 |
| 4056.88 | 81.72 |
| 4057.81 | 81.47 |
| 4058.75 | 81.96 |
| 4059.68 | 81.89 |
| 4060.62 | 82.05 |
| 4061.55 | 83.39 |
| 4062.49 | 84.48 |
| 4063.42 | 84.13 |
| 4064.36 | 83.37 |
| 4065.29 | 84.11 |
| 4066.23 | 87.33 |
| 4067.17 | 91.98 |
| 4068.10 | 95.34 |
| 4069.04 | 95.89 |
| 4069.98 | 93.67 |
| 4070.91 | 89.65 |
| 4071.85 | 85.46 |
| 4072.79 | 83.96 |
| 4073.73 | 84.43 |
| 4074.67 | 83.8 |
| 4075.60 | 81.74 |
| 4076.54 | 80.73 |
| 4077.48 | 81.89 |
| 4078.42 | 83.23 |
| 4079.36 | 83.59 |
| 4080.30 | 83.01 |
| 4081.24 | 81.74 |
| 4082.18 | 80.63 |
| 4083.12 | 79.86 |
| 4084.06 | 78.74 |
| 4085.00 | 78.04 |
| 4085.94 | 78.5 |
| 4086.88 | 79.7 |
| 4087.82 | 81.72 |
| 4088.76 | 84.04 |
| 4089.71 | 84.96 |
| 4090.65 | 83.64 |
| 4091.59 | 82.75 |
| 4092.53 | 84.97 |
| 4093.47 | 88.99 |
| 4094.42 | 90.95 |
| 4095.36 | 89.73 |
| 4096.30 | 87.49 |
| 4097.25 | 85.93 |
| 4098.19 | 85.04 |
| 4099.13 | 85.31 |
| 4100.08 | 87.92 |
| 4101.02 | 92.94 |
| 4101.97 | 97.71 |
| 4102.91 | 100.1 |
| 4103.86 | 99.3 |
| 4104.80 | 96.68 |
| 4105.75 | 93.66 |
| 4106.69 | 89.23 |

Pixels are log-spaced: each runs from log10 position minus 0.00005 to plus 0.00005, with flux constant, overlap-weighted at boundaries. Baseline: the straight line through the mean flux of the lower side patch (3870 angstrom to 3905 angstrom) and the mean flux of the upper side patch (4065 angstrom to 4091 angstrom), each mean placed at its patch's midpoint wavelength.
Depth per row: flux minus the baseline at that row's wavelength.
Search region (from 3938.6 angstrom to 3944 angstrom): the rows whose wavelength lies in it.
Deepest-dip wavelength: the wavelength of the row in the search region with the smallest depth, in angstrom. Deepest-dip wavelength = 3939.96 angstrom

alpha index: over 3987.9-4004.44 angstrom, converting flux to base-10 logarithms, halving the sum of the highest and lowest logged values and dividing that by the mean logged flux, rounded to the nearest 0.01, 1.01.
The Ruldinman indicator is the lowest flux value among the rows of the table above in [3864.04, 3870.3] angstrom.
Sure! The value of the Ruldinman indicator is 93.34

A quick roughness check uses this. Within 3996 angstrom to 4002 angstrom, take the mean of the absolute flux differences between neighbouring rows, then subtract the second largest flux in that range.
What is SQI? -94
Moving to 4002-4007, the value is -75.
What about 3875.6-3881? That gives -89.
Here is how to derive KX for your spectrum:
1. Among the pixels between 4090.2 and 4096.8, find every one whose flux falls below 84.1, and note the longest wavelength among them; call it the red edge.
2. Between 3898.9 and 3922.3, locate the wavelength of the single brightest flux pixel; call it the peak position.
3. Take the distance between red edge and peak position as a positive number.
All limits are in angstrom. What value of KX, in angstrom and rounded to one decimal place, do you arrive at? 170.6 angstrom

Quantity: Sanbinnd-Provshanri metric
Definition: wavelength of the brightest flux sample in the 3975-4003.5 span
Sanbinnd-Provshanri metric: 3999.37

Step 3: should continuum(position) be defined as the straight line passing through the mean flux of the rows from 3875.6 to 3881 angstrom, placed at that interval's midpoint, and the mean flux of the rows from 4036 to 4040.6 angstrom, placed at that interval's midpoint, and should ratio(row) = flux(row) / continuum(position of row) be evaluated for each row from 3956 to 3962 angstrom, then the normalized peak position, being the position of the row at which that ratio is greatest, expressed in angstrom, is 3956.33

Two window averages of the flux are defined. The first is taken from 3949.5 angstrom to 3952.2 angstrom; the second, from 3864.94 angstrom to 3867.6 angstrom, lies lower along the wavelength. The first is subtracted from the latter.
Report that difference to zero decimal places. 13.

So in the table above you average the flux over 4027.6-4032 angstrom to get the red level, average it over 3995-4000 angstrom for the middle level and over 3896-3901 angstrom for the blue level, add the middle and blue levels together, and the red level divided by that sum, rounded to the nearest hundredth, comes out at 0.46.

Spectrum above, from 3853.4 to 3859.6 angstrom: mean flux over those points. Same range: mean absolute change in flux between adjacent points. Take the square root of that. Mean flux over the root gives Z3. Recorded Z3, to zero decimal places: 83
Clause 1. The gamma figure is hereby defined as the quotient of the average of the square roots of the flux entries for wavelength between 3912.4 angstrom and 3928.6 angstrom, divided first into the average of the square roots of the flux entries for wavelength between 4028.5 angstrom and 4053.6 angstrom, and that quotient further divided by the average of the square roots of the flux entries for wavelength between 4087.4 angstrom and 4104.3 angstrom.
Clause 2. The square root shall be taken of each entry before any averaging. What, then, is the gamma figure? 0.104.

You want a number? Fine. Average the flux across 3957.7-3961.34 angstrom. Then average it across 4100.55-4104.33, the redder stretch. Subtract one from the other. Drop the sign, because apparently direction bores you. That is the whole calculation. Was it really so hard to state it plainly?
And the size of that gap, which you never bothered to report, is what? 15.9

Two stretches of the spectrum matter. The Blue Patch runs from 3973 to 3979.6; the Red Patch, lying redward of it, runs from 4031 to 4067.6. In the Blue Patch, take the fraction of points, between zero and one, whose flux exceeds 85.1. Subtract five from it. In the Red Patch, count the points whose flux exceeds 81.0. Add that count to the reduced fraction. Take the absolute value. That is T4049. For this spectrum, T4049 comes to 28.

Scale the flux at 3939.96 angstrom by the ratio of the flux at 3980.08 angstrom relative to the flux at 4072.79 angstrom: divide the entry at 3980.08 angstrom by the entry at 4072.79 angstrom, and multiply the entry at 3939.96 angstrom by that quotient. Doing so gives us 72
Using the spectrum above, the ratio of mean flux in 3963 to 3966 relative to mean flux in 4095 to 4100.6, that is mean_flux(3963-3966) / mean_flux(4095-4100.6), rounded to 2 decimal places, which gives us 0.88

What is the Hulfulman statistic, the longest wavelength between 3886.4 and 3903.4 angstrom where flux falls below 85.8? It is 3902.94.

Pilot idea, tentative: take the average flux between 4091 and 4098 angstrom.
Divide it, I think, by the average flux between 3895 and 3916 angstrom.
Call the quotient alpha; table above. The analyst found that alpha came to 1.11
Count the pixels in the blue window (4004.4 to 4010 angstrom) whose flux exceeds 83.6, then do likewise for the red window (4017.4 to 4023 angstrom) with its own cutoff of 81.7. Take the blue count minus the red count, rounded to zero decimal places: -2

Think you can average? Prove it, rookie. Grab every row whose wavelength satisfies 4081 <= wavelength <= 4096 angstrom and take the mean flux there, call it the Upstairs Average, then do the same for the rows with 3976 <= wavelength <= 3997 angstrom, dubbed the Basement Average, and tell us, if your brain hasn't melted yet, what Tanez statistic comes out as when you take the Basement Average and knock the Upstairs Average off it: -0.4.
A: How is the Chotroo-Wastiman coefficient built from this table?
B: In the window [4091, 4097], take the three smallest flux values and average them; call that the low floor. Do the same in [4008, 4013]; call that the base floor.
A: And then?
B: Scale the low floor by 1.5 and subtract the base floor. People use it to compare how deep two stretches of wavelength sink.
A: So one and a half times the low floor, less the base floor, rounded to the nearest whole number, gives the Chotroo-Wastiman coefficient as 49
